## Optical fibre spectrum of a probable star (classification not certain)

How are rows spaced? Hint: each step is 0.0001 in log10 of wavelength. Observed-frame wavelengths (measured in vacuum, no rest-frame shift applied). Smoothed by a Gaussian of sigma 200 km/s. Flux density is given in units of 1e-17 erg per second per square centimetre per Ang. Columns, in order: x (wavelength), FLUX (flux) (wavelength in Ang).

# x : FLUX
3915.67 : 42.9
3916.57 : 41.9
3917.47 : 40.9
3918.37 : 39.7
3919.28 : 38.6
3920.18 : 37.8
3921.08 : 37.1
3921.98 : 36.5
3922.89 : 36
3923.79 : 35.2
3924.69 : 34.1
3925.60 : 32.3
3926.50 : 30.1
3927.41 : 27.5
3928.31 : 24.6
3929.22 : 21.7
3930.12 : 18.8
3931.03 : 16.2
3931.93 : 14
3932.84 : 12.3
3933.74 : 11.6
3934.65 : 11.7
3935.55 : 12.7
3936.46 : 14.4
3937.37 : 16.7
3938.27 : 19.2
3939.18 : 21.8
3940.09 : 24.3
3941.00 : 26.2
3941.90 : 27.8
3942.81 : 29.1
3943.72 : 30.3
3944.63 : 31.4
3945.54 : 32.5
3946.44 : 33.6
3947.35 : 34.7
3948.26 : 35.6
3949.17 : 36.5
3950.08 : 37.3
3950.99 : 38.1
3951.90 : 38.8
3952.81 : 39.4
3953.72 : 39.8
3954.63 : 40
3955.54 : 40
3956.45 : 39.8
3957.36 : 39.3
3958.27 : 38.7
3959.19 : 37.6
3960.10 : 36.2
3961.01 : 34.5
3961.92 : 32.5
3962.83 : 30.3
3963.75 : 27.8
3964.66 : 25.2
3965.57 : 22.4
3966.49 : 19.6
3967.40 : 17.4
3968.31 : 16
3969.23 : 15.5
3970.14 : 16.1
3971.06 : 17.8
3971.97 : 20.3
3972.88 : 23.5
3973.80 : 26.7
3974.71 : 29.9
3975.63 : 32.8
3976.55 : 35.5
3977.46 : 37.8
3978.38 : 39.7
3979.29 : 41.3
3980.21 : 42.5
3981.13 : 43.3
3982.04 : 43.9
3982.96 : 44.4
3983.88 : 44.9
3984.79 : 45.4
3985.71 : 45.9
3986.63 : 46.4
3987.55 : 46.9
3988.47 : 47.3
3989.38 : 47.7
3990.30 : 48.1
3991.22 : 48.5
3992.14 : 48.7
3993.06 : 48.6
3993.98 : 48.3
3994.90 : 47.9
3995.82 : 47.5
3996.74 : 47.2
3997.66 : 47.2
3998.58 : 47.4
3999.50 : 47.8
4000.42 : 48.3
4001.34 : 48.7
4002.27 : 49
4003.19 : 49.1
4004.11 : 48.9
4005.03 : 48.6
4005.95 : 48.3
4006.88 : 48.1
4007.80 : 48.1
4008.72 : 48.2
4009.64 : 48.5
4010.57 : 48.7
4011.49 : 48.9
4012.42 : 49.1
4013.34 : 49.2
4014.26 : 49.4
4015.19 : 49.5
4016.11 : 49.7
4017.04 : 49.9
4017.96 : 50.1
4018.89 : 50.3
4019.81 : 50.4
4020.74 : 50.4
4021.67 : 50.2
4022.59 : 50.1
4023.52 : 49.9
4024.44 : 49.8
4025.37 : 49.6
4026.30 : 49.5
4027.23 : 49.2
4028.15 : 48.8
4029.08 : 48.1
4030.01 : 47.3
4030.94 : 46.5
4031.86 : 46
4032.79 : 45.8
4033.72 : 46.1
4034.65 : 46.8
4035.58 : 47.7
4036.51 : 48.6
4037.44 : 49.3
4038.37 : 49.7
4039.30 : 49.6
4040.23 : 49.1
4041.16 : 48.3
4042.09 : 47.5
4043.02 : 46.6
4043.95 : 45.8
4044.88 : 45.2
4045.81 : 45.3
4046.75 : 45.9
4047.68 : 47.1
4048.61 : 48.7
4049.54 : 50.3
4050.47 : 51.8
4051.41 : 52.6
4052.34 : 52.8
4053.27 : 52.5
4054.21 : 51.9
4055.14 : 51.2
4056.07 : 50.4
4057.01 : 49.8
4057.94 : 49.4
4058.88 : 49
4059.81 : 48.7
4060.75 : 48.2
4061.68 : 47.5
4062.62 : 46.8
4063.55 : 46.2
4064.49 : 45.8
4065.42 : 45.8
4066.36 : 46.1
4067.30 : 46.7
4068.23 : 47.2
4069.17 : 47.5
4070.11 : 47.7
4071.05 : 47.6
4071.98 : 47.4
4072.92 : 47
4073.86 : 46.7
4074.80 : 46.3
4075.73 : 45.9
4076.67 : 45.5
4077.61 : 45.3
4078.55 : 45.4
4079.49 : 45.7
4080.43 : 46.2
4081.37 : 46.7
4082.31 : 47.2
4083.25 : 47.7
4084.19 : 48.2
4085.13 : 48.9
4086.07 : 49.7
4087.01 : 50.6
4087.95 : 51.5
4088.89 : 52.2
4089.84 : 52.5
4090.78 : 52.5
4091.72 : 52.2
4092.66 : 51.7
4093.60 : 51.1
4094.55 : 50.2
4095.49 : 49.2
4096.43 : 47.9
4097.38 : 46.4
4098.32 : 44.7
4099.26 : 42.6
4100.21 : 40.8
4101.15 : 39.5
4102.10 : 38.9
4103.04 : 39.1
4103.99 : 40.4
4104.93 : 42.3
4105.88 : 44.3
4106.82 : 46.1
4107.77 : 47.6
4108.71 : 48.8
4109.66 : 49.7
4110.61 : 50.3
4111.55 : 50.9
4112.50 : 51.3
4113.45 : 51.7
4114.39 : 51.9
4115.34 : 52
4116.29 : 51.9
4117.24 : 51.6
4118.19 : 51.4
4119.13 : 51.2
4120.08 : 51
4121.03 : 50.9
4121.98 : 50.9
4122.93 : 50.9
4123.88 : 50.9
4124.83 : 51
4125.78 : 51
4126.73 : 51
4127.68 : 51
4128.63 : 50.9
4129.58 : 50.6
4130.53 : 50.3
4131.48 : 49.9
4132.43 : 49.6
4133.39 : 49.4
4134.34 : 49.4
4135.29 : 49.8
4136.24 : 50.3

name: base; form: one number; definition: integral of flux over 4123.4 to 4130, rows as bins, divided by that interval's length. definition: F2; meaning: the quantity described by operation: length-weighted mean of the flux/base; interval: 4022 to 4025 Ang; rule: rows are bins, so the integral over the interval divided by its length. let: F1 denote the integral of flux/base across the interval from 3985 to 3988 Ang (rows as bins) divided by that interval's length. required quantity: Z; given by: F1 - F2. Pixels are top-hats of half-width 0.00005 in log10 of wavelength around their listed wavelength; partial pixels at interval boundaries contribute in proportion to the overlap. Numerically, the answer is -0.1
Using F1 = 0.91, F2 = 0.982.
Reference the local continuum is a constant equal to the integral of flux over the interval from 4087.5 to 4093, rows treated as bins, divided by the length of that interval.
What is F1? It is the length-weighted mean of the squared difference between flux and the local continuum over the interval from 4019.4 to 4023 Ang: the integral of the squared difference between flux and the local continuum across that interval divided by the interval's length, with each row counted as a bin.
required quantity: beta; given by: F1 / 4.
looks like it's 1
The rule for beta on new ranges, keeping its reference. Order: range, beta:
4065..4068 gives 9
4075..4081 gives 10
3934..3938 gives 364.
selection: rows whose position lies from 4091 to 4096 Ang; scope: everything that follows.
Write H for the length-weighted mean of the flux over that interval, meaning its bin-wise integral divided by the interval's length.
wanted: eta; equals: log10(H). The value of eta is 1.71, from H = 51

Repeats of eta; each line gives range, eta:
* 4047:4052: 1.70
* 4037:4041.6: 1.69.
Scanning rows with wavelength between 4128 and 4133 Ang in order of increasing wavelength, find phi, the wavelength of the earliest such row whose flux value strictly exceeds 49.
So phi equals 4128.63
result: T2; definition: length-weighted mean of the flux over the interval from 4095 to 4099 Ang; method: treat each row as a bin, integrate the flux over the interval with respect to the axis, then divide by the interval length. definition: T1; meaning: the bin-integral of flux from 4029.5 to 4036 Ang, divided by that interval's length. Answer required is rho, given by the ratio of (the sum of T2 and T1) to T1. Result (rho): 2.01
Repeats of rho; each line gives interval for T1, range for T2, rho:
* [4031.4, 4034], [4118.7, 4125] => 2.11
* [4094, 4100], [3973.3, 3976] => 1.63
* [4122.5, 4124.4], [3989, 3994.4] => 1.95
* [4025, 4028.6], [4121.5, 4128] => 2.03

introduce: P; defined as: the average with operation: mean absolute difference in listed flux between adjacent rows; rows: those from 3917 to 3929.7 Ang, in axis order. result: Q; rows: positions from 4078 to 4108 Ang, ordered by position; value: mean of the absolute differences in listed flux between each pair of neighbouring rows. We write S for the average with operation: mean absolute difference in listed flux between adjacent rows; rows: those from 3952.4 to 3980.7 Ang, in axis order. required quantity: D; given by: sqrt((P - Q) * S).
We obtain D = 0.96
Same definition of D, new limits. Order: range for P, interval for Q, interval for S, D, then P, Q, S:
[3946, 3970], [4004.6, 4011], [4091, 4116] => 1.05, 1.2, 0.2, 1.1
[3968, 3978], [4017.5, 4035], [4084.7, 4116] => 1.36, 2.3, 0.3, 0.9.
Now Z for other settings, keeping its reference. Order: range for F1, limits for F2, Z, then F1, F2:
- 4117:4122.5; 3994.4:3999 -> 0.1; 1.00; 0.932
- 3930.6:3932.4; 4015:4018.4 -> -0.7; 0.30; 0.980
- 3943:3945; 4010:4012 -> -0.4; 0.60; 0.954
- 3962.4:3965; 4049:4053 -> -0.5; 0.55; 1.019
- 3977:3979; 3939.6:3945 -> 0.2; 0.77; 0.551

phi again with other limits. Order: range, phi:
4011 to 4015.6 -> 4012.42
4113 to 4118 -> 4113.45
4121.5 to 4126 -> 4121.98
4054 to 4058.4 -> 4054.21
